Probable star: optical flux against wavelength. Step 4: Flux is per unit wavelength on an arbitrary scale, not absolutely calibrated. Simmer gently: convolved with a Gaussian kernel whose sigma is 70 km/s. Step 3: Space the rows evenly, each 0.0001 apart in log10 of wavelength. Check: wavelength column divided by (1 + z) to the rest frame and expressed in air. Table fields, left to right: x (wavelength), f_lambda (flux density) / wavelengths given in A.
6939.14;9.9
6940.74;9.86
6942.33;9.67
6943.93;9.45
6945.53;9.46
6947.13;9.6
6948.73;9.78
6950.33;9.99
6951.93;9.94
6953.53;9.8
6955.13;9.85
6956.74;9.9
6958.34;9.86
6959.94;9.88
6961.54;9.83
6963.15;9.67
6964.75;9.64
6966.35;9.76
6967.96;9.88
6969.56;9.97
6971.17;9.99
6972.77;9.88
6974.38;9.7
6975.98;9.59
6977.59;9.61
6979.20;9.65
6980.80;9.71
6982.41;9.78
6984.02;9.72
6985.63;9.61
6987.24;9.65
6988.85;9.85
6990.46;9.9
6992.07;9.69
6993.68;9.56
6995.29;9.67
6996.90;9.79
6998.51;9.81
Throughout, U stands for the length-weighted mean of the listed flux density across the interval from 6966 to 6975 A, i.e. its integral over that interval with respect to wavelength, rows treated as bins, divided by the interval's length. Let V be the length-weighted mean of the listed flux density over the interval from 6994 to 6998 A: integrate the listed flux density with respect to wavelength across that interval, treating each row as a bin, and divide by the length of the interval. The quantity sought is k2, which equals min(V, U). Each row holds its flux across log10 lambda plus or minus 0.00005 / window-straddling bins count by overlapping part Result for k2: 9.722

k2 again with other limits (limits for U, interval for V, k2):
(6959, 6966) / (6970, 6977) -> 9.765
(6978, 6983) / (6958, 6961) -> 9.705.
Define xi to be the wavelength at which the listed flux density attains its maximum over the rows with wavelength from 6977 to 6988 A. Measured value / 6982.41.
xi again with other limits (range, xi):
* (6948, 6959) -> 6950.33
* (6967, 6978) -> 6971.17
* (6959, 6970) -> 6969.56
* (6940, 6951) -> 6950.33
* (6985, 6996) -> 6990.46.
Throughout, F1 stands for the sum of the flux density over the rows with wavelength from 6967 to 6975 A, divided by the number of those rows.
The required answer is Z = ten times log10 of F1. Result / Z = 9.95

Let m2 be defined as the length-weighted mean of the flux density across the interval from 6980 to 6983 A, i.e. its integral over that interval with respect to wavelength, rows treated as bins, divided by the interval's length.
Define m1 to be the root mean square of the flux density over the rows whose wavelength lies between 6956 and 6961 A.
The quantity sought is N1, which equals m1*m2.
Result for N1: 96.3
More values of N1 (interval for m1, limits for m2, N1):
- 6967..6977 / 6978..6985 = 95.4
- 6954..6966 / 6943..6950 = 94.1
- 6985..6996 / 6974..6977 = 93.6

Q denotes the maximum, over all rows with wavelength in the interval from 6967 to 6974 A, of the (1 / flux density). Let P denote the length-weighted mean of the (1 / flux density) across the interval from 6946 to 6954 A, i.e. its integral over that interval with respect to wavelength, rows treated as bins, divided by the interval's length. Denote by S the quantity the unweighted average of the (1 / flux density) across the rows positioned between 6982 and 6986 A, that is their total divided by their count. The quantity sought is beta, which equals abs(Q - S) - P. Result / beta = -0.100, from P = 0.102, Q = 0.101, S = 0.103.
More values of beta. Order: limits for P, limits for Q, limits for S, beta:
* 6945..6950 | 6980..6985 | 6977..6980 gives -0.103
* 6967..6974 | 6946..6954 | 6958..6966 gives -0.099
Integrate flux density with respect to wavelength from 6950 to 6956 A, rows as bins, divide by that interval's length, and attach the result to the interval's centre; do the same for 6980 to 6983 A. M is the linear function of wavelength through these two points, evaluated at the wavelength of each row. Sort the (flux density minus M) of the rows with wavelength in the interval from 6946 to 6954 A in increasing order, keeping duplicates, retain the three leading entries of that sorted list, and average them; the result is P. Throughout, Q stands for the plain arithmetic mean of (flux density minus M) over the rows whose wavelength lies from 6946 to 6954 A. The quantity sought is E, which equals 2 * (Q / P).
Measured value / 0.8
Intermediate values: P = -0.167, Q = -0.07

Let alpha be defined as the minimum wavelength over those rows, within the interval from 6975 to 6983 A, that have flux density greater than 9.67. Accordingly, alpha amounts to 6980.80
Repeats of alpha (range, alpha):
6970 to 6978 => 6971.17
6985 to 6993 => 6988.85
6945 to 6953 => 6948.73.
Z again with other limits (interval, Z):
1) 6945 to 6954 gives 9.90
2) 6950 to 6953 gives 9.98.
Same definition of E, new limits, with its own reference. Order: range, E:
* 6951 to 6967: 0.5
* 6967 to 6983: 0.0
